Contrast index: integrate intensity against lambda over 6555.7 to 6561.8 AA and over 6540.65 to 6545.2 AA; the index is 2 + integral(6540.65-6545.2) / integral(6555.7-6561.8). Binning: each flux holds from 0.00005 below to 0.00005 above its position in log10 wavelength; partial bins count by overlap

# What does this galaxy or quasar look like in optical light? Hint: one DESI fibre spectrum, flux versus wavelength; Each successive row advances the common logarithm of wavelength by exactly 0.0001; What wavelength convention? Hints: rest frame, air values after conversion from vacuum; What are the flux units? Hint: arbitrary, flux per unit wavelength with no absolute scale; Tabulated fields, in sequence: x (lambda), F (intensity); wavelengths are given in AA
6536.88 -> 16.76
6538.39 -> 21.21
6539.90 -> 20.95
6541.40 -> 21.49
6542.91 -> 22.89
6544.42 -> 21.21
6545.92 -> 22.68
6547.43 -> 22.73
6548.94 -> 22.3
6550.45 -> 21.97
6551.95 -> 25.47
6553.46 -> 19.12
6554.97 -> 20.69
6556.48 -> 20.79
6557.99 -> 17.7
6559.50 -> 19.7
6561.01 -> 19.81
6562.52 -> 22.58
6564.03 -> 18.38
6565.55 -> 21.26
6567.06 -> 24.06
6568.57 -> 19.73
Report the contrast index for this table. 2.8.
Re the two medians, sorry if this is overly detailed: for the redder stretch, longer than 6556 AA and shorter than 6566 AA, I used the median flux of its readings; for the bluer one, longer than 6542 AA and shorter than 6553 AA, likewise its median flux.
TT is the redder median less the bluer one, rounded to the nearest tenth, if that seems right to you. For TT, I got -2.9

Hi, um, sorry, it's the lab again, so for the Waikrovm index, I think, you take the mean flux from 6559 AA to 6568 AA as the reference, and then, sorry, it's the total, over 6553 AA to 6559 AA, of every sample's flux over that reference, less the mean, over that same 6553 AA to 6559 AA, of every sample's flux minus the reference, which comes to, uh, 5.1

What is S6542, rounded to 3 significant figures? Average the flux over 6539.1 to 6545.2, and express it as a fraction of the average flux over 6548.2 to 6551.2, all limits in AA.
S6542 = 0.977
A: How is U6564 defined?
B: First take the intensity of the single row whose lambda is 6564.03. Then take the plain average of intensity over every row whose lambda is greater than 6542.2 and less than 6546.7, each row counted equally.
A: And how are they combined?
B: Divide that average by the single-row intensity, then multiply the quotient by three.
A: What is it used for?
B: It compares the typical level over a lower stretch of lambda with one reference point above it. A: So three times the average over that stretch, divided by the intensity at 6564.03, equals 3.6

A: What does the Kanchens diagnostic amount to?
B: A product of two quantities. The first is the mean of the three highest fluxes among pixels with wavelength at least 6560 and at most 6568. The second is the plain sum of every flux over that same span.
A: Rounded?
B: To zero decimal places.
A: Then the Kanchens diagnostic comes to 2401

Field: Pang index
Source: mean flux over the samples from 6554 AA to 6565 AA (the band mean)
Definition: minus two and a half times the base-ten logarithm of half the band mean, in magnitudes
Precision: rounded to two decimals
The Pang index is -2.50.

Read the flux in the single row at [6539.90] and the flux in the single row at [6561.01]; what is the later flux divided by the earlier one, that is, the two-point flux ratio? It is 0.95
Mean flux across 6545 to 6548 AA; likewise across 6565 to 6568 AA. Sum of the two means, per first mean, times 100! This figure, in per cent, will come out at 200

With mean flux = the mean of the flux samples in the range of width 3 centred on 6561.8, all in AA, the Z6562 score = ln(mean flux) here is 3.05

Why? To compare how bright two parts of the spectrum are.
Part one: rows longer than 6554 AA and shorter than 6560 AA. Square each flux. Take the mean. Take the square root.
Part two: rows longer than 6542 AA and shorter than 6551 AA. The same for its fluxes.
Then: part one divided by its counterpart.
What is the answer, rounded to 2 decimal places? 0.89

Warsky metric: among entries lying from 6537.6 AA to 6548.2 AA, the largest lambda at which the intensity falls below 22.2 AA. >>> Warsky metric 6544.42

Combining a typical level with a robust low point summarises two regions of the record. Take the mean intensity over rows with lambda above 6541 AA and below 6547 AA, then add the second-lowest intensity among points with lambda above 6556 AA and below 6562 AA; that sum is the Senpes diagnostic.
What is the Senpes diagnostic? 41.8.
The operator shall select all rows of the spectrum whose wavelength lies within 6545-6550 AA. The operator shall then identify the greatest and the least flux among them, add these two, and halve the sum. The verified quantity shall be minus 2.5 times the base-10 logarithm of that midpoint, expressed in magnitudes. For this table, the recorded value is -3.38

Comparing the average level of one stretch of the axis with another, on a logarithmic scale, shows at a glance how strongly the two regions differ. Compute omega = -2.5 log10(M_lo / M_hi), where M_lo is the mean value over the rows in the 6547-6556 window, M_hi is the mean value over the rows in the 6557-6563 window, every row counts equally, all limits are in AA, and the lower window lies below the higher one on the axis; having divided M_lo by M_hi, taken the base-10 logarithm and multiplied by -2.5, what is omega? -0.11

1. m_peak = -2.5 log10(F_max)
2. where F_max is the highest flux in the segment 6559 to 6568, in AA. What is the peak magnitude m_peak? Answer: -3.45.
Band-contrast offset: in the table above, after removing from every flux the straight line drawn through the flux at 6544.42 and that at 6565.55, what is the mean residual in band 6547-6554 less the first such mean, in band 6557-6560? 3.6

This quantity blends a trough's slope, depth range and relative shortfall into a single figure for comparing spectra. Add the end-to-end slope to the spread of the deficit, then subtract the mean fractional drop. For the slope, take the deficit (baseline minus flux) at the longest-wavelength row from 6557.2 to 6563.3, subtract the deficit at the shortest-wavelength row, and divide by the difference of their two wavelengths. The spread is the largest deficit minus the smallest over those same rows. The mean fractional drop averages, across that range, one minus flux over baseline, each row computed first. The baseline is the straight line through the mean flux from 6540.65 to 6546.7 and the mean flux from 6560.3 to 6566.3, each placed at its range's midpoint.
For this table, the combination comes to 4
